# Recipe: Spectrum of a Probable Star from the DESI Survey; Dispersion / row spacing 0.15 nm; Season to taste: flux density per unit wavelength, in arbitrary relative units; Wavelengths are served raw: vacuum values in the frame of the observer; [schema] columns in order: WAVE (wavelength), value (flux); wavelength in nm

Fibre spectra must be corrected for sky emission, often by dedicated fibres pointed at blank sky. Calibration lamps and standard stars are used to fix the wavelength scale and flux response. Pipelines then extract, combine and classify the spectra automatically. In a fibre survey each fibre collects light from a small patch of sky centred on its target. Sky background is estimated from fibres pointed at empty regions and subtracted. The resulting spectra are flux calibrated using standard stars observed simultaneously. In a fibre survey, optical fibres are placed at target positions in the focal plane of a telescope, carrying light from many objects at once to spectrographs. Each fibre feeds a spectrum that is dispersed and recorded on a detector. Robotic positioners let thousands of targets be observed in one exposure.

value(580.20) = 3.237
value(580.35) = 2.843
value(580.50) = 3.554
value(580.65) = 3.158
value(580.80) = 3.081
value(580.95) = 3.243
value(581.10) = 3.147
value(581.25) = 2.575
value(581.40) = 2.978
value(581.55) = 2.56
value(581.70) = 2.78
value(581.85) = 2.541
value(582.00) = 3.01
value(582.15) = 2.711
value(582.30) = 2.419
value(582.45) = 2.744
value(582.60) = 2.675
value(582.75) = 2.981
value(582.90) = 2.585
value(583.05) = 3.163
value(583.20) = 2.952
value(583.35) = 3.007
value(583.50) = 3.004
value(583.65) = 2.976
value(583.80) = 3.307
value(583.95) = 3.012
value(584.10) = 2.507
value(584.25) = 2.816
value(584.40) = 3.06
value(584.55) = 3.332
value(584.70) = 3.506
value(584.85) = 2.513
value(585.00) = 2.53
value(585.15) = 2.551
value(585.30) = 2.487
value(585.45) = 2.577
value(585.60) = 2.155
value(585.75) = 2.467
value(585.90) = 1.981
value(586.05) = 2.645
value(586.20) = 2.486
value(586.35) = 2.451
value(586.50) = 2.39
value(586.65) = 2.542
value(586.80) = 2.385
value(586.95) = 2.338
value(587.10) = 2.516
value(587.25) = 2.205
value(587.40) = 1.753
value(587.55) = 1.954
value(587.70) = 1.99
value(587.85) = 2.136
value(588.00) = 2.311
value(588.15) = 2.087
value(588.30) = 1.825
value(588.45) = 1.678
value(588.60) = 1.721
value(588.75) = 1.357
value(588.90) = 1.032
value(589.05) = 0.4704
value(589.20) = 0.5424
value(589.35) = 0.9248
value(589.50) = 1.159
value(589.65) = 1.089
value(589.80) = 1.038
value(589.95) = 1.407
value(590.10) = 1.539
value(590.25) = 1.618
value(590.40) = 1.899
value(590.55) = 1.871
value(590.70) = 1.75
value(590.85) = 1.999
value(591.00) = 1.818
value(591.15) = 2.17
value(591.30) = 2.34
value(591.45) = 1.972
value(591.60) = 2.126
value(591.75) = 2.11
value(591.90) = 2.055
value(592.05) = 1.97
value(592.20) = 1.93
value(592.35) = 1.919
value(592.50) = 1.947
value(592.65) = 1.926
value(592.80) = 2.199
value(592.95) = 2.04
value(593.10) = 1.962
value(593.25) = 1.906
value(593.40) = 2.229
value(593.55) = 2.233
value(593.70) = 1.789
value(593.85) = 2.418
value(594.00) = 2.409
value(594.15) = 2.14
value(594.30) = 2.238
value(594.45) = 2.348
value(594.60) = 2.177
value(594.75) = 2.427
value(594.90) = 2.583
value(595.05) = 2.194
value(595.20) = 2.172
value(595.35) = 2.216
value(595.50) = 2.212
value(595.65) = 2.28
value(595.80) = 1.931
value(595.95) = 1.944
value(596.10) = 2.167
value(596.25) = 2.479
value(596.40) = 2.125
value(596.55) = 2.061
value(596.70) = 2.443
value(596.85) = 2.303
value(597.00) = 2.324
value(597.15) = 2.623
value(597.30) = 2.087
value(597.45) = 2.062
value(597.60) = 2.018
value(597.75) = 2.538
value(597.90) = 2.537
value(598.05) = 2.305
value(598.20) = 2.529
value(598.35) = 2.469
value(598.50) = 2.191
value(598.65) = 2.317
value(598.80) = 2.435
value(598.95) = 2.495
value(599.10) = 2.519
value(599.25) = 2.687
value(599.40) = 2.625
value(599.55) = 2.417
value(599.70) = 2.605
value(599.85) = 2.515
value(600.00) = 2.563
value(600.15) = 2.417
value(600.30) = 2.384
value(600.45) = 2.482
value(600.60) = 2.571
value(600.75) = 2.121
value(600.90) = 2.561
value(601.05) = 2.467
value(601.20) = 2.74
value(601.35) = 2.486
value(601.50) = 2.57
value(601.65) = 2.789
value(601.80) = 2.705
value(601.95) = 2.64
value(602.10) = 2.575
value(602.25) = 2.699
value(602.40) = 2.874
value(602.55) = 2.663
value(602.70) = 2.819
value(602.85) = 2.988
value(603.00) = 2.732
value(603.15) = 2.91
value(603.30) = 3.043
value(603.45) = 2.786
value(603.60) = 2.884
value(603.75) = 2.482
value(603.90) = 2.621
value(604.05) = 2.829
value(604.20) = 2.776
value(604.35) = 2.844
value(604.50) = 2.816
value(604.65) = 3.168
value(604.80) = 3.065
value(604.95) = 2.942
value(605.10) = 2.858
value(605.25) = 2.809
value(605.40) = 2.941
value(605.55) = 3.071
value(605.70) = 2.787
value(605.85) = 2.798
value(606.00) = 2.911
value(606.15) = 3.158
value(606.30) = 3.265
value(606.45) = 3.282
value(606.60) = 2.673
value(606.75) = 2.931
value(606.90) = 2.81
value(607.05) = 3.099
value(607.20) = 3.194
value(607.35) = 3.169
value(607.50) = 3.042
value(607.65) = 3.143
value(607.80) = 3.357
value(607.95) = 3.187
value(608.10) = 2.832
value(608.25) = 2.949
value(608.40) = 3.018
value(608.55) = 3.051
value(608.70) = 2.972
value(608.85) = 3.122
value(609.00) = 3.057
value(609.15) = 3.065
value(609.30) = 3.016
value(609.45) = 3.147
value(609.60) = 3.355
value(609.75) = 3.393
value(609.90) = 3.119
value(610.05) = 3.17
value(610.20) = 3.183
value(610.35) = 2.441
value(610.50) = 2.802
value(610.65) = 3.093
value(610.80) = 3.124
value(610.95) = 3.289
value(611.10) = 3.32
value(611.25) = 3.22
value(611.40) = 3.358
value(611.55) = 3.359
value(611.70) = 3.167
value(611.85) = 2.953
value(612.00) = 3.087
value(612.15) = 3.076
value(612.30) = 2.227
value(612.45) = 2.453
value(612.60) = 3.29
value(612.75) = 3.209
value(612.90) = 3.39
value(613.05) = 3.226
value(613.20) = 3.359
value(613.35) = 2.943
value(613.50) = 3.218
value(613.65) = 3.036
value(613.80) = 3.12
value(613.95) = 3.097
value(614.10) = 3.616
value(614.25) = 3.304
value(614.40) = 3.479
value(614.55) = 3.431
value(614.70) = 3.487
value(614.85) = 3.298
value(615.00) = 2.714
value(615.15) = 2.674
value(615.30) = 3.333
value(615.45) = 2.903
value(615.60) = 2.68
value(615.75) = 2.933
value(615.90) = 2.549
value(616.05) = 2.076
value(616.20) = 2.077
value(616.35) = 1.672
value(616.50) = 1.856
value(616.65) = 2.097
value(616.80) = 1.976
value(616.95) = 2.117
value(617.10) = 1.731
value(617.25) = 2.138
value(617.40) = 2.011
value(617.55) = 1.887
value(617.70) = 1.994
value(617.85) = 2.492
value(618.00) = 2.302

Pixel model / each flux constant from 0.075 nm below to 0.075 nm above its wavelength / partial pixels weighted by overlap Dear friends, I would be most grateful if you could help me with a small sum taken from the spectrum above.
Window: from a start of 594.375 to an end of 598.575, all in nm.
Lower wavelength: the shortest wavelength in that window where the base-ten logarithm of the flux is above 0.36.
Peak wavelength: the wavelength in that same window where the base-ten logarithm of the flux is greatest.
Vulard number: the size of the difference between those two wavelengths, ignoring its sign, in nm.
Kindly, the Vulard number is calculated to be 2.70 nm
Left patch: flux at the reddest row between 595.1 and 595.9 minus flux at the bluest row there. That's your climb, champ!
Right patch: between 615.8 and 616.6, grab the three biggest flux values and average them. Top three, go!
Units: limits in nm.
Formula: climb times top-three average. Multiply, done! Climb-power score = -0.5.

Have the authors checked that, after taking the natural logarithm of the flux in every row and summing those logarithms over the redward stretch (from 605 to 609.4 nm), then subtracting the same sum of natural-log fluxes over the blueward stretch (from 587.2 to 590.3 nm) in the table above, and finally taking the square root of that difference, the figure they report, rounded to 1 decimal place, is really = 5.0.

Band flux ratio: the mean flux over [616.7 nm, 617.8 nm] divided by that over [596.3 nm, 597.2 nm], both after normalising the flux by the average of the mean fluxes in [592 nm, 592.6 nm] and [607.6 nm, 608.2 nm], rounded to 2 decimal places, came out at 0.86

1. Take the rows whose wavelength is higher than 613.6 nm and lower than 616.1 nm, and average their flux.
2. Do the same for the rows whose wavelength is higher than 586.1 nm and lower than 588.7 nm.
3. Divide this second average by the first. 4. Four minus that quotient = 3.29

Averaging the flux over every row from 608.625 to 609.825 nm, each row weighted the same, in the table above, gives 3.14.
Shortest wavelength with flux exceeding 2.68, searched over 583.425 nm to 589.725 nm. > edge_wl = 583.50 nm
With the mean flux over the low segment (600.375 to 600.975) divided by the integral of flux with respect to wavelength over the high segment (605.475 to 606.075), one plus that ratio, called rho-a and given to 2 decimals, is 2.40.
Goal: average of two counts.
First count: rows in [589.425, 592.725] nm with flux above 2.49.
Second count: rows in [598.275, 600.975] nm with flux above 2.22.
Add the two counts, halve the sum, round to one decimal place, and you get 8.0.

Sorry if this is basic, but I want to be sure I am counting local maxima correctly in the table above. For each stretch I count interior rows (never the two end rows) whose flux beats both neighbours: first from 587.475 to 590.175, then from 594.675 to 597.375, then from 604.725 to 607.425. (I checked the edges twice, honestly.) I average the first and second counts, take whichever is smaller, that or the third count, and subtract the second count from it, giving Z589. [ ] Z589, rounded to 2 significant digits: -2.0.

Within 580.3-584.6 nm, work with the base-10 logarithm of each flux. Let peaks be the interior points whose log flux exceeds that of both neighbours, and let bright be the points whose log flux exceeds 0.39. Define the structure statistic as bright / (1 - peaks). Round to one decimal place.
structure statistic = -3.1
